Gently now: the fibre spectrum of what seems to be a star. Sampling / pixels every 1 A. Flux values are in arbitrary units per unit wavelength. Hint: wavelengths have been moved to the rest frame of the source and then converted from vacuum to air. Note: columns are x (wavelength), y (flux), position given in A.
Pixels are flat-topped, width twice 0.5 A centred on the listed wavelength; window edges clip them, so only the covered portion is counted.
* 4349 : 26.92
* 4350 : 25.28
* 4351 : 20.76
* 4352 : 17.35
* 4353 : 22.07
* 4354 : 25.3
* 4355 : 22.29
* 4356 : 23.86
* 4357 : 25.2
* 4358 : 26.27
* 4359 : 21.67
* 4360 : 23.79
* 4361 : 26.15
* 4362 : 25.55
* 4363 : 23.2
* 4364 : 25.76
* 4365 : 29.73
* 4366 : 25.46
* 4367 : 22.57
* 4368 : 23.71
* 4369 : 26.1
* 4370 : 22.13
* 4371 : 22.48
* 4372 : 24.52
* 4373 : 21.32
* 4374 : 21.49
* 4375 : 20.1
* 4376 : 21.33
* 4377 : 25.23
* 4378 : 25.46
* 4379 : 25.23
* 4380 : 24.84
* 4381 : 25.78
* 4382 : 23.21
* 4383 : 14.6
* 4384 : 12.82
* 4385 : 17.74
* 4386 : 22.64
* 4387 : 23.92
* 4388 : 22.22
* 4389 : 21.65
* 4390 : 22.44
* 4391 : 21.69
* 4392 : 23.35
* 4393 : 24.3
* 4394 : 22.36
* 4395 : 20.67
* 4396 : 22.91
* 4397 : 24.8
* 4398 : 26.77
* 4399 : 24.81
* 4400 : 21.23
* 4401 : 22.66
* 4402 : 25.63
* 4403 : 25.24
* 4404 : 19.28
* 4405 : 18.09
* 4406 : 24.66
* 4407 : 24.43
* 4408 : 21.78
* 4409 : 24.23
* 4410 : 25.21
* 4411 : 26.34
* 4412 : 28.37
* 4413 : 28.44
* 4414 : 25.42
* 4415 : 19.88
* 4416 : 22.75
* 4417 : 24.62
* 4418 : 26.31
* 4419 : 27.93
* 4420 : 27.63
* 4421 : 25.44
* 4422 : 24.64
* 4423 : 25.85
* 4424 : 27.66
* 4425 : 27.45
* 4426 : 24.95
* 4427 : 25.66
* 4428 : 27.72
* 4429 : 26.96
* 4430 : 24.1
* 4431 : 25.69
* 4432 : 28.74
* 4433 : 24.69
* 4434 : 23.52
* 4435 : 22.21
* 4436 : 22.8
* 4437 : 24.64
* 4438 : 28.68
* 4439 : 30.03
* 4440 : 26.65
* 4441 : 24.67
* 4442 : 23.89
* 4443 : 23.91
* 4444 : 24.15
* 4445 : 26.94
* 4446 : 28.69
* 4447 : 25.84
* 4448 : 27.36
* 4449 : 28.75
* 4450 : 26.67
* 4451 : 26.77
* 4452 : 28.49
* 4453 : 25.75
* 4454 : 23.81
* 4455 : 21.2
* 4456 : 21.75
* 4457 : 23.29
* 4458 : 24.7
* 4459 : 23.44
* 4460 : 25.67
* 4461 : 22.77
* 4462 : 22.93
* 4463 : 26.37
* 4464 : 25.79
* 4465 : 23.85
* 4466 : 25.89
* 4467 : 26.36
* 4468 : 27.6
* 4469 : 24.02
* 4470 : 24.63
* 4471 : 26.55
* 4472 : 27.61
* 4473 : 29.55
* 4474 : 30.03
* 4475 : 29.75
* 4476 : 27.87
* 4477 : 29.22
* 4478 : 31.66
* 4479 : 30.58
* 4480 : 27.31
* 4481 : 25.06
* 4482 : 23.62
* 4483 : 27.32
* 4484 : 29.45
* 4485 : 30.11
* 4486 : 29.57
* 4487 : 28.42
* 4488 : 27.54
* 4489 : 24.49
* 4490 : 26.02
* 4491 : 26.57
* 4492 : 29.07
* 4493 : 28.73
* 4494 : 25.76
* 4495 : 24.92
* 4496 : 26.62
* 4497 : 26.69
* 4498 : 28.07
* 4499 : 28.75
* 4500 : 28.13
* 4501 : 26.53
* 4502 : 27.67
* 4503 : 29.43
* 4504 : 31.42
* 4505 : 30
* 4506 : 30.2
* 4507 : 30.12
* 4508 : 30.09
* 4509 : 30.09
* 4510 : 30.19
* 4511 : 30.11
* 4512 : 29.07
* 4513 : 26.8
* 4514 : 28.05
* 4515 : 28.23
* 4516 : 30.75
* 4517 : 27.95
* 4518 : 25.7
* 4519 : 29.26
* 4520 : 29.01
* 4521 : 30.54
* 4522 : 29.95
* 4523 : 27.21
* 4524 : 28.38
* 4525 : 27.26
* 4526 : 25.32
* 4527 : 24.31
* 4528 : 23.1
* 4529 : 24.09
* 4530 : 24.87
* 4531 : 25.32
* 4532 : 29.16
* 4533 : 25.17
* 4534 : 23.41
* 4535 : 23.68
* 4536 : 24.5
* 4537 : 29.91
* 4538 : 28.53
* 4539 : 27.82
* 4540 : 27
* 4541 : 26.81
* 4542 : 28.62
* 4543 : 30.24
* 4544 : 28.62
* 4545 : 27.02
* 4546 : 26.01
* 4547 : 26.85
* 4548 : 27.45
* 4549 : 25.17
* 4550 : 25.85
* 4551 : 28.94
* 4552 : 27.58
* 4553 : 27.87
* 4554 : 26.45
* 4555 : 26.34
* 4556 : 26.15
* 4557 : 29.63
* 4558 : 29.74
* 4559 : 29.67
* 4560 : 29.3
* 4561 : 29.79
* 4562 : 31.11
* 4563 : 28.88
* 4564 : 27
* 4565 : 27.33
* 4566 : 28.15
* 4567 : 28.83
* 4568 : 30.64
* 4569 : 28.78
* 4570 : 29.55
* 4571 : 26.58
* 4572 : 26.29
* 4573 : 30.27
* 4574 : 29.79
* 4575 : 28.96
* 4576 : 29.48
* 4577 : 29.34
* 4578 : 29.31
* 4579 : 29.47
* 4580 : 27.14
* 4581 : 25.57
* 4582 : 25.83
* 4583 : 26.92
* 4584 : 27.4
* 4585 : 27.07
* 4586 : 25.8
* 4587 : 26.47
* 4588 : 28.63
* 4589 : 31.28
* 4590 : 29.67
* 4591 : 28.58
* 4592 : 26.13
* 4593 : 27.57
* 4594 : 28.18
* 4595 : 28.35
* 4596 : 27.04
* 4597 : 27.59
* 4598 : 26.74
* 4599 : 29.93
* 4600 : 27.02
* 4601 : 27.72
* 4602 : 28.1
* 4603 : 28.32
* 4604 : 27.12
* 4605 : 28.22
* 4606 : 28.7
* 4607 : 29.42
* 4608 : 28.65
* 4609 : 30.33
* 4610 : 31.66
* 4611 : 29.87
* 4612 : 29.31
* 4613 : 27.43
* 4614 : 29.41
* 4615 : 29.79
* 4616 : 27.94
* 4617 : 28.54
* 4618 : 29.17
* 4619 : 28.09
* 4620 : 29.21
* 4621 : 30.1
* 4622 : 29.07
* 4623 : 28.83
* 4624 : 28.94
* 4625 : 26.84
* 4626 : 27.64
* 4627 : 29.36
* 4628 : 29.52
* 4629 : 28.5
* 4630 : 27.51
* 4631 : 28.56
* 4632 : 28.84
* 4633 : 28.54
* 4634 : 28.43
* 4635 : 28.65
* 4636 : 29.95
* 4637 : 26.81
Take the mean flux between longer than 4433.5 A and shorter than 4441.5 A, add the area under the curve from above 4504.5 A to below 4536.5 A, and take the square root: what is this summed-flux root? 30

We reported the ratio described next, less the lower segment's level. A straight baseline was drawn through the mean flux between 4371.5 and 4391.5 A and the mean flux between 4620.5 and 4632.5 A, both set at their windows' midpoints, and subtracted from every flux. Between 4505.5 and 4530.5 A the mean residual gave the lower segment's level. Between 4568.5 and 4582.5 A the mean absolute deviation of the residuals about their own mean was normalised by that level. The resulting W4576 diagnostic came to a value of -1.7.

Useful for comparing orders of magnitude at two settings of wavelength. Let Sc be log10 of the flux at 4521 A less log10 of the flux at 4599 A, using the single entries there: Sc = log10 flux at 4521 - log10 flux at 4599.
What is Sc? 0.01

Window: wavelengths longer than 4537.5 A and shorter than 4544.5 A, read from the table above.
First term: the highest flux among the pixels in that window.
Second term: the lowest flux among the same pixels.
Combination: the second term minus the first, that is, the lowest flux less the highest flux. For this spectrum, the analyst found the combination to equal -3.4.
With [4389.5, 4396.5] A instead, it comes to -3.6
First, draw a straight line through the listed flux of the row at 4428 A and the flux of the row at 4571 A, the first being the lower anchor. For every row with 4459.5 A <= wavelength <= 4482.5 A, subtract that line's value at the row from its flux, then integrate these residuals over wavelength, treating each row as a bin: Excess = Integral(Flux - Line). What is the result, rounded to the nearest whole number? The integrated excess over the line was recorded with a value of -15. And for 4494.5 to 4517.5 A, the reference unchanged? 37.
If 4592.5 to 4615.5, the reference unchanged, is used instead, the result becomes 51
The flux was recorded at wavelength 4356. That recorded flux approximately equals 23.86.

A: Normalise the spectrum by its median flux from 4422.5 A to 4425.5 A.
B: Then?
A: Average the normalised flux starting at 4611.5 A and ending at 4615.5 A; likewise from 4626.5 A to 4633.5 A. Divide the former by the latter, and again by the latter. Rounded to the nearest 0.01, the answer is 0.97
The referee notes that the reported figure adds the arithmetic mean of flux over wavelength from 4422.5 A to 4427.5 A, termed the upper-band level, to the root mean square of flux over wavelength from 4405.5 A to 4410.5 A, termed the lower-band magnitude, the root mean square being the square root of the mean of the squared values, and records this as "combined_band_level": 50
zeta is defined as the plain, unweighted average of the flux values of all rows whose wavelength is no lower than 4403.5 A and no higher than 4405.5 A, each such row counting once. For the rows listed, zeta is 19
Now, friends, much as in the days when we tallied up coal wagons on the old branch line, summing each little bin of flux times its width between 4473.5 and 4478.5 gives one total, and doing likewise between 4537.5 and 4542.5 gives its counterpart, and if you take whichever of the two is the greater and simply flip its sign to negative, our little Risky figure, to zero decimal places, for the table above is -149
